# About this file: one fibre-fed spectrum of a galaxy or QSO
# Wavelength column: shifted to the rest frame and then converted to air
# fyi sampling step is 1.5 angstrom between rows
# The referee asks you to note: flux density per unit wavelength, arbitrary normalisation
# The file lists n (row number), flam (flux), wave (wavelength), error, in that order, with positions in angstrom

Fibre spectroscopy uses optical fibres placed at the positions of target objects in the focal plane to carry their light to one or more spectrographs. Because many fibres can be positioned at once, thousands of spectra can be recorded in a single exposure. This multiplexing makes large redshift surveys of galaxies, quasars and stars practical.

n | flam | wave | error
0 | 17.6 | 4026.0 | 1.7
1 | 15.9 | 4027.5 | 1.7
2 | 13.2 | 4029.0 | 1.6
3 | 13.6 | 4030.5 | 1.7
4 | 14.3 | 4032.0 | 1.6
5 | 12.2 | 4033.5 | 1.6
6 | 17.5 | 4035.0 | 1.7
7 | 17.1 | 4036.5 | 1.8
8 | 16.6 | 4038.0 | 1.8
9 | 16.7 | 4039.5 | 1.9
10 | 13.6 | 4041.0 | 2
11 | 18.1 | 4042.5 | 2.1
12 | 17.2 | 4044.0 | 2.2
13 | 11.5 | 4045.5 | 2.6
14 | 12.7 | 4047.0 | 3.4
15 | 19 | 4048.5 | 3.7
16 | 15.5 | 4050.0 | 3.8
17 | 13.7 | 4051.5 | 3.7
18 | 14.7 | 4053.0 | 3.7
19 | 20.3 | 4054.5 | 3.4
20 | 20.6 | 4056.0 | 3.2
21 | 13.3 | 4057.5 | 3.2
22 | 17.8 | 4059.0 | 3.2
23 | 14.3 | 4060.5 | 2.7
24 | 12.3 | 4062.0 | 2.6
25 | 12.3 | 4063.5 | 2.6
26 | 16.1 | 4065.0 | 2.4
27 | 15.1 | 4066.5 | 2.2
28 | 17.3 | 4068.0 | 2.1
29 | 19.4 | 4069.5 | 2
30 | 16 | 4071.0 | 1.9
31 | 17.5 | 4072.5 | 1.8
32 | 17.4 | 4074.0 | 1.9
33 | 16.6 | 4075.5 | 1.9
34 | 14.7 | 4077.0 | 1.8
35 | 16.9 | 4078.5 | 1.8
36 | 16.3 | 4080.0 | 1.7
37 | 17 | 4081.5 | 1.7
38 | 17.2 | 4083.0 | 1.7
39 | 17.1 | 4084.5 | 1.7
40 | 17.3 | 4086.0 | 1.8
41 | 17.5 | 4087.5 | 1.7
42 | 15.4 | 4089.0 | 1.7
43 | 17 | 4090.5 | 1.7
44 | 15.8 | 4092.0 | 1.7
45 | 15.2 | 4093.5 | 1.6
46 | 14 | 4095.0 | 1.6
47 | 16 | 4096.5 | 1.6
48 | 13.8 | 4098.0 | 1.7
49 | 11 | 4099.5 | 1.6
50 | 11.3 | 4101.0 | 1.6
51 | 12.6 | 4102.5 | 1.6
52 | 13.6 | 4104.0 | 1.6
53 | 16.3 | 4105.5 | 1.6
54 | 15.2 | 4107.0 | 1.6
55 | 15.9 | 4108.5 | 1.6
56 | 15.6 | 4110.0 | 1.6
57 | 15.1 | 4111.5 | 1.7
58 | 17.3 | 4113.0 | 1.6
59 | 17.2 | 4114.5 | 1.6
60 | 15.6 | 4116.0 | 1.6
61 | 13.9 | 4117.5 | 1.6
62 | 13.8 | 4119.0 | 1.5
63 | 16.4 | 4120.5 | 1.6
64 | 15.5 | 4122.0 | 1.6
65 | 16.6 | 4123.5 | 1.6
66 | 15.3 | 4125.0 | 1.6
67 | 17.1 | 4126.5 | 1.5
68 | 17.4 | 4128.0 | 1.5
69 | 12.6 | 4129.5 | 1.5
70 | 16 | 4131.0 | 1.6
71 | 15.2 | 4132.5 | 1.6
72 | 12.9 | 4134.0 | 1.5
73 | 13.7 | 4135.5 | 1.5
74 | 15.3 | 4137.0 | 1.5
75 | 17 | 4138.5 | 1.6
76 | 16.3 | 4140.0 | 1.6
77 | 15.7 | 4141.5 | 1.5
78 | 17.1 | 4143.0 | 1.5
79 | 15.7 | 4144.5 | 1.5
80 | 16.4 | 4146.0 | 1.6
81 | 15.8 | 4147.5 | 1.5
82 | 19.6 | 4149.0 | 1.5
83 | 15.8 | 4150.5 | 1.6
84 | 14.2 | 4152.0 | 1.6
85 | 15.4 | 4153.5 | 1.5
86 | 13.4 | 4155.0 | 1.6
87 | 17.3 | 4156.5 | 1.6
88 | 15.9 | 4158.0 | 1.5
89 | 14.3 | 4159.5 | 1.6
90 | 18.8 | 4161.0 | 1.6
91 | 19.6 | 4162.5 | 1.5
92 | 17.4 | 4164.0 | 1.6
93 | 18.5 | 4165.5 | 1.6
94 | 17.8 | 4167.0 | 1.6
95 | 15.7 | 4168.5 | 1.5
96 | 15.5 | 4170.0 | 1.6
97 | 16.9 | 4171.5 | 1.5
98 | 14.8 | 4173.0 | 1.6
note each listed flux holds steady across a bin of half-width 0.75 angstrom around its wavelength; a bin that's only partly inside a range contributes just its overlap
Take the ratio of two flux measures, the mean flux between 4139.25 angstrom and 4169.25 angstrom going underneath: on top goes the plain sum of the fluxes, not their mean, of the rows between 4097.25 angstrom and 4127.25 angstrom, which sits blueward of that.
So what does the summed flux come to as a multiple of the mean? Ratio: 18.1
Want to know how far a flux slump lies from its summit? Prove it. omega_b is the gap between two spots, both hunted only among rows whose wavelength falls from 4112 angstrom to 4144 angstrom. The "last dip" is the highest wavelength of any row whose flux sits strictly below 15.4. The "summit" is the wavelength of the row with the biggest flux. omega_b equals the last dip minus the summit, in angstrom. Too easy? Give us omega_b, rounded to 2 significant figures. 9.0 angstrom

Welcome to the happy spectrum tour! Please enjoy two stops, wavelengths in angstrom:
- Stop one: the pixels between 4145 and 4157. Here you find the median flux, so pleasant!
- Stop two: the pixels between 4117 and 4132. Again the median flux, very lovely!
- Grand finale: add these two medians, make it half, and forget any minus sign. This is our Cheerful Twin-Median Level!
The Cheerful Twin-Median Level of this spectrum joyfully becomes 15.8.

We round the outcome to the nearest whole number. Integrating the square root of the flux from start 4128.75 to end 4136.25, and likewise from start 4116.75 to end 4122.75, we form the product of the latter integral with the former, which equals 651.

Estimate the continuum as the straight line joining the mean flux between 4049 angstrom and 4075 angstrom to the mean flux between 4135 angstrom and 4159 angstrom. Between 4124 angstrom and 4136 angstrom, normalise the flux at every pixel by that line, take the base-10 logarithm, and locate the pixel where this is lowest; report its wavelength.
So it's 4129.5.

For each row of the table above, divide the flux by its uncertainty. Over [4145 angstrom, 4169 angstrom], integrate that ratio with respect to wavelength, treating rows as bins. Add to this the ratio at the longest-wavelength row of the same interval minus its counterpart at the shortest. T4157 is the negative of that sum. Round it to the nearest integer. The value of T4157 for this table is -256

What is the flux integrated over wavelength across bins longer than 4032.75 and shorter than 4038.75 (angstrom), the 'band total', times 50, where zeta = 4755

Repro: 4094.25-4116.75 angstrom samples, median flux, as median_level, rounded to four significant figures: 15.20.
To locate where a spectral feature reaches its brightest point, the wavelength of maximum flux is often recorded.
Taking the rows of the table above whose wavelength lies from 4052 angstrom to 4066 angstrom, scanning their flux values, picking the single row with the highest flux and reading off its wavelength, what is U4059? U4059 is 4056.0 angstrom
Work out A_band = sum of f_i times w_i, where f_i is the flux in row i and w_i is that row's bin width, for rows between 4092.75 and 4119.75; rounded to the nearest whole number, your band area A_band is 395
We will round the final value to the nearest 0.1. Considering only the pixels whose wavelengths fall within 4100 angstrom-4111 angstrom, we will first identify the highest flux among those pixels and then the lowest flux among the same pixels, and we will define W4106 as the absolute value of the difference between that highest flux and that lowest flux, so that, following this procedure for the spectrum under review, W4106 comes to 5.0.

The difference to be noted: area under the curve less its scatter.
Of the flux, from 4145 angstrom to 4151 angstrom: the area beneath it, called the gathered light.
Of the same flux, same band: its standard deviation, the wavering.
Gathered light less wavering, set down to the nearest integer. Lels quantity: 100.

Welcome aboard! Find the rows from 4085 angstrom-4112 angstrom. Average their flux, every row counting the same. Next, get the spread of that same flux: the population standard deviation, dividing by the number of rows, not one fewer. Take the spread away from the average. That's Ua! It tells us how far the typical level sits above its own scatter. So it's 13.1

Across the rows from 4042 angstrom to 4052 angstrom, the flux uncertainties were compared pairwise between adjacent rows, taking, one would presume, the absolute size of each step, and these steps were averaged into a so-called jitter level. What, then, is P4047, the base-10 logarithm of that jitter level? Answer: -0.52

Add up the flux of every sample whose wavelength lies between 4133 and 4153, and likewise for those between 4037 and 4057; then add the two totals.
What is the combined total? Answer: 416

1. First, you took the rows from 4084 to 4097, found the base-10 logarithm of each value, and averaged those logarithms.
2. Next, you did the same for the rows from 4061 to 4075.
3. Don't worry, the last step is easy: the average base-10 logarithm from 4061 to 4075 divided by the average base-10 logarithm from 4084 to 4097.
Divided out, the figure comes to 0.99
